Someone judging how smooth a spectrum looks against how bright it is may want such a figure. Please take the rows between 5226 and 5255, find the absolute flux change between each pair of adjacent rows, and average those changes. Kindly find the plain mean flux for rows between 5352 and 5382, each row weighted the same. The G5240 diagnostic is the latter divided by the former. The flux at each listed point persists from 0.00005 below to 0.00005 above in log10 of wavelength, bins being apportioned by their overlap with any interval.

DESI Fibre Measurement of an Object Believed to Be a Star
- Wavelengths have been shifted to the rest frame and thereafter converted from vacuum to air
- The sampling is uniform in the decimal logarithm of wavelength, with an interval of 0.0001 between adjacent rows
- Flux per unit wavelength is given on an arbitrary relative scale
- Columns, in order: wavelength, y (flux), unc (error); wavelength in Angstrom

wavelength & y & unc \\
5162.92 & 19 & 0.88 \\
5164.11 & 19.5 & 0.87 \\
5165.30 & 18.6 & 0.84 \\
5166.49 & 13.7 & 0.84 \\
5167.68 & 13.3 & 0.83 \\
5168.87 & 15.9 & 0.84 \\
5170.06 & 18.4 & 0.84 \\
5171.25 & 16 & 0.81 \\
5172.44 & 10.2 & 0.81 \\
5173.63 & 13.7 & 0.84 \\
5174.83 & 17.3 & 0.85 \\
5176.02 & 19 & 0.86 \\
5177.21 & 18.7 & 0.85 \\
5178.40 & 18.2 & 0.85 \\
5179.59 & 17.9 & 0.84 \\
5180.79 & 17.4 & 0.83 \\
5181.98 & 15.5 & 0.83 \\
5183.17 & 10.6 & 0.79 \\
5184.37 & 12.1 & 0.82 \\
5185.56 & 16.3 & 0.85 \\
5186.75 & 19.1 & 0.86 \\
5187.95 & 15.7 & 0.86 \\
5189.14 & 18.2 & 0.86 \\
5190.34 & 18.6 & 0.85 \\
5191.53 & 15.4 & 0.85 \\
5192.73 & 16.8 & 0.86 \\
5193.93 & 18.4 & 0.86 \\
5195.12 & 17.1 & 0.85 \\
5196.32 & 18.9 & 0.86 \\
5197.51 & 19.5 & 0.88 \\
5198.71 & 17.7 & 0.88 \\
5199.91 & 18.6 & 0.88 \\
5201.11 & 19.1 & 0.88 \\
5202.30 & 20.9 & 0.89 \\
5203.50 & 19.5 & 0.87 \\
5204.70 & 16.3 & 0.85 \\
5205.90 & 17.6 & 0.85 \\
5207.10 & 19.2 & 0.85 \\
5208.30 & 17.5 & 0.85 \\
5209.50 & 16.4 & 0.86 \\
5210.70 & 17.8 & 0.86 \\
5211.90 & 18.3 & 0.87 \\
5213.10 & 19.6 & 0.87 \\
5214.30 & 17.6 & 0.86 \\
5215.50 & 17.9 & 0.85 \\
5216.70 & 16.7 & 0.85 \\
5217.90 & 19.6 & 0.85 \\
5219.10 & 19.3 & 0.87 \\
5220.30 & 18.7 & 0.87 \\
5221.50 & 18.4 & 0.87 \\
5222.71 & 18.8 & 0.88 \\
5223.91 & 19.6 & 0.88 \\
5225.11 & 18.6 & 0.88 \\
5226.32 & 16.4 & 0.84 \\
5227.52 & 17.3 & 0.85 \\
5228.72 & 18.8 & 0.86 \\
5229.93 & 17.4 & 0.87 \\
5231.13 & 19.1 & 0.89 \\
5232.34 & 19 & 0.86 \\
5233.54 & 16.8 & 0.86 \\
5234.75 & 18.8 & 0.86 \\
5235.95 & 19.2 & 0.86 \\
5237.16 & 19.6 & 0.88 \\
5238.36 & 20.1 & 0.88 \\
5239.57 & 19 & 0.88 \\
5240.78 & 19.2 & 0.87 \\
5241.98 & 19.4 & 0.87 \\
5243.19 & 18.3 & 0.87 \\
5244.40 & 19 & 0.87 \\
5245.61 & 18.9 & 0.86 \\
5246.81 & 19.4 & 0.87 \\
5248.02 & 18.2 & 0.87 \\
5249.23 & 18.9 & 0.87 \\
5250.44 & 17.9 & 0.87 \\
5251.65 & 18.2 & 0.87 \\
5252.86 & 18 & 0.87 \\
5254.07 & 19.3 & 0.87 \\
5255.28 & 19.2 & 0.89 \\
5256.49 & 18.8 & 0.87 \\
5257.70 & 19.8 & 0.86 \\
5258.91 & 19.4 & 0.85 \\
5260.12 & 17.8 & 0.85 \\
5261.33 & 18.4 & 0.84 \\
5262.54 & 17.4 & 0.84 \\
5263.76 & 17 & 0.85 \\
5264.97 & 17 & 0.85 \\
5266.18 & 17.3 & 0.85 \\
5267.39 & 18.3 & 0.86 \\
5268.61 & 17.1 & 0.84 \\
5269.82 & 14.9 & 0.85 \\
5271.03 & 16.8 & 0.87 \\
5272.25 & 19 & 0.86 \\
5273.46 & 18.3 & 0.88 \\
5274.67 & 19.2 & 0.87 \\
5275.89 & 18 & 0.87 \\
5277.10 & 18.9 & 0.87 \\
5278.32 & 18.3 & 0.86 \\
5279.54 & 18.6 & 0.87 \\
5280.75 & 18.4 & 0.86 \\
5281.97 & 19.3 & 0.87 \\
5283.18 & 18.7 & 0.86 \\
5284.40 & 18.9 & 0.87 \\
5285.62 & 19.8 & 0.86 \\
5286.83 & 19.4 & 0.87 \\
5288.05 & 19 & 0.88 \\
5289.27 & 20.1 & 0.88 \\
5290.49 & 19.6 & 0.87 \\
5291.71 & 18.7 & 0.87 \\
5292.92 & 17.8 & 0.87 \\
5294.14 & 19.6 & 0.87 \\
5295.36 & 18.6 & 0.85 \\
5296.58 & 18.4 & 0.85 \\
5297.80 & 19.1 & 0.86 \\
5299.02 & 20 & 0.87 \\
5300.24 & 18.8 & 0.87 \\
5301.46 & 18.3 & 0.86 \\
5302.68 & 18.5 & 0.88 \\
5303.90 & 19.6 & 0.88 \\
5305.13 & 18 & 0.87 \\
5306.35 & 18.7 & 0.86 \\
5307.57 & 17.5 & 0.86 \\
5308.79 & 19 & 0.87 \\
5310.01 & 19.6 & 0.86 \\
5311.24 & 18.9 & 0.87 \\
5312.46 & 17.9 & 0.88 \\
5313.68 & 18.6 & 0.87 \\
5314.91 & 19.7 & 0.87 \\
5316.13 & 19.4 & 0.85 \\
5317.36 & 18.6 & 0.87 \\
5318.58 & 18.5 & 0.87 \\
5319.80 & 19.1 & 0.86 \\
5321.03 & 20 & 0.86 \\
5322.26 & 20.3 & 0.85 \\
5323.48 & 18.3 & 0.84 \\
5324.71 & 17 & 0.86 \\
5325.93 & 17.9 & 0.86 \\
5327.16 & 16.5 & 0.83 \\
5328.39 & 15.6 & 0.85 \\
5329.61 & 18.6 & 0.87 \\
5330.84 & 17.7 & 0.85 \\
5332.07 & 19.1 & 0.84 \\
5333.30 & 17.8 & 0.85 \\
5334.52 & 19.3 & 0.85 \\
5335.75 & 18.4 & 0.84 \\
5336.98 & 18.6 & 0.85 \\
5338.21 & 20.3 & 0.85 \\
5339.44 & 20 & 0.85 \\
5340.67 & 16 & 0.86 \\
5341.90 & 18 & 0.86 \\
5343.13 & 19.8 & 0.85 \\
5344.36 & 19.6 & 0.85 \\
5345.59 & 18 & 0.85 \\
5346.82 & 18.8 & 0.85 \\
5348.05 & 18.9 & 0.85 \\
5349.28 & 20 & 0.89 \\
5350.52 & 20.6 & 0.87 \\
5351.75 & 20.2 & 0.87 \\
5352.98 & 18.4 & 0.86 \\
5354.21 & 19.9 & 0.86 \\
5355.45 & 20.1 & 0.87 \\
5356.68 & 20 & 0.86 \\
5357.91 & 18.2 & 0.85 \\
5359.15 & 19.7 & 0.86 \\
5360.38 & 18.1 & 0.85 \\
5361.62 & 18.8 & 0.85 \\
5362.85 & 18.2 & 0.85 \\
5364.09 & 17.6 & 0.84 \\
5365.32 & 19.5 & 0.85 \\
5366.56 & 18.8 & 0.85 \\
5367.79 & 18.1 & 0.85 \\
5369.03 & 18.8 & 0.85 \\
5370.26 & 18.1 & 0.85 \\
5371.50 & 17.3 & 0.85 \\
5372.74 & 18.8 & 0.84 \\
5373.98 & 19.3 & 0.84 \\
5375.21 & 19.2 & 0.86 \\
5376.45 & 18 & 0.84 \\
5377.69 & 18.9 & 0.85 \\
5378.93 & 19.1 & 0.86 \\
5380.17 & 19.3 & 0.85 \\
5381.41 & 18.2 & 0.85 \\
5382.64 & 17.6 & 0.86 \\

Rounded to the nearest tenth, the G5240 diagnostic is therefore 21.9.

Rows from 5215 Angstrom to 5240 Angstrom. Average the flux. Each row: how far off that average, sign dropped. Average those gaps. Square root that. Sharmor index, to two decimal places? 0.92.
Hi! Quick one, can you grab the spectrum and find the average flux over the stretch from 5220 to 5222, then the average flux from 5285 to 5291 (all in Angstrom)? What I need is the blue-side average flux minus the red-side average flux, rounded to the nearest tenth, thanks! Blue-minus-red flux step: -1.0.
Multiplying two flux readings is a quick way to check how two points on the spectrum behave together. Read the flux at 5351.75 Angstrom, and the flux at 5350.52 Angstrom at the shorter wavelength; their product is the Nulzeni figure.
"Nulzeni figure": 416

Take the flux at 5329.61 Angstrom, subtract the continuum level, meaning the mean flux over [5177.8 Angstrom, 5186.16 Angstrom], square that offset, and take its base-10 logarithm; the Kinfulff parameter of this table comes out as 1.00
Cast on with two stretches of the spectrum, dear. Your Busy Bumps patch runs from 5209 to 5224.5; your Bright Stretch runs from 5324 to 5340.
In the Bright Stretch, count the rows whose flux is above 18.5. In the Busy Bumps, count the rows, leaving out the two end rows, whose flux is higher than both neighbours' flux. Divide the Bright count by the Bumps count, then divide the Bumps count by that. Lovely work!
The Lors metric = 1.5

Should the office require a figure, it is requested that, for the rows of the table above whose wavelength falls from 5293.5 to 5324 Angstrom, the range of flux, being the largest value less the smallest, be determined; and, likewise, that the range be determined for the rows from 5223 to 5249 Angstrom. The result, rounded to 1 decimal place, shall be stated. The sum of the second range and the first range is 6.5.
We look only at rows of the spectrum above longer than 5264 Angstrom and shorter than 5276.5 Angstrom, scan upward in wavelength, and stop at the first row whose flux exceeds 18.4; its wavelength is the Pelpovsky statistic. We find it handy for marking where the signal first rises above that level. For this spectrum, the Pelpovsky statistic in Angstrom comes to 5272.25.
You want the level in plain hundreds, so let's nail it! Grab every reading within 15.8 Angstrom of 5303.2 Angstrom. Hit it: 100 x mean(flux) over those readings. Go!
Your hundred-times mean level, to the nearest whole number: 1887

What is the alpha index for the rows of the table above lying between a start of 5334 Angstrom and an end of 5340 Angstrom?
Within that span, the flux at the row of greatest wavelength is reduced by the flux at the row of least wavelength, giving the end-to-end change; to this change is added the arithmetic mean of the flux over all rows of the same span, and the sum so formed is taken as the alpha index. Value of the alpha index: 20.0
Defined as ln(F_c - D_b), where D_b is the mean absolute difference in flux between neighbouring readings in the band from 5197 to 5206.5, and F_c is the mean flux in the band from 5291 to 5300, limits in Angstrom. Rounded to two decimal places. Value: 2.85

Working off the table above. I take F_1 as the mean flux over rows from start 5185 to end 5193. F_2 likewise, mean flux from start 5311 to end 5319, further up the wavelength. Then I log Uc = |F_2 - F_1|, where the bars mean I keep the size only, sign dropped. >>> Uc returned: 1.6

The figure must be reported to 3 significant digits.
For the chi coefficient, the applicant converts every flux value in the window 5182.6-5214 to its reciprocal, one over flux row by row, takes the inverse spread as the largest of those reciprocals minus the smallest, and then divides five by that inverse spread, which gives 108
